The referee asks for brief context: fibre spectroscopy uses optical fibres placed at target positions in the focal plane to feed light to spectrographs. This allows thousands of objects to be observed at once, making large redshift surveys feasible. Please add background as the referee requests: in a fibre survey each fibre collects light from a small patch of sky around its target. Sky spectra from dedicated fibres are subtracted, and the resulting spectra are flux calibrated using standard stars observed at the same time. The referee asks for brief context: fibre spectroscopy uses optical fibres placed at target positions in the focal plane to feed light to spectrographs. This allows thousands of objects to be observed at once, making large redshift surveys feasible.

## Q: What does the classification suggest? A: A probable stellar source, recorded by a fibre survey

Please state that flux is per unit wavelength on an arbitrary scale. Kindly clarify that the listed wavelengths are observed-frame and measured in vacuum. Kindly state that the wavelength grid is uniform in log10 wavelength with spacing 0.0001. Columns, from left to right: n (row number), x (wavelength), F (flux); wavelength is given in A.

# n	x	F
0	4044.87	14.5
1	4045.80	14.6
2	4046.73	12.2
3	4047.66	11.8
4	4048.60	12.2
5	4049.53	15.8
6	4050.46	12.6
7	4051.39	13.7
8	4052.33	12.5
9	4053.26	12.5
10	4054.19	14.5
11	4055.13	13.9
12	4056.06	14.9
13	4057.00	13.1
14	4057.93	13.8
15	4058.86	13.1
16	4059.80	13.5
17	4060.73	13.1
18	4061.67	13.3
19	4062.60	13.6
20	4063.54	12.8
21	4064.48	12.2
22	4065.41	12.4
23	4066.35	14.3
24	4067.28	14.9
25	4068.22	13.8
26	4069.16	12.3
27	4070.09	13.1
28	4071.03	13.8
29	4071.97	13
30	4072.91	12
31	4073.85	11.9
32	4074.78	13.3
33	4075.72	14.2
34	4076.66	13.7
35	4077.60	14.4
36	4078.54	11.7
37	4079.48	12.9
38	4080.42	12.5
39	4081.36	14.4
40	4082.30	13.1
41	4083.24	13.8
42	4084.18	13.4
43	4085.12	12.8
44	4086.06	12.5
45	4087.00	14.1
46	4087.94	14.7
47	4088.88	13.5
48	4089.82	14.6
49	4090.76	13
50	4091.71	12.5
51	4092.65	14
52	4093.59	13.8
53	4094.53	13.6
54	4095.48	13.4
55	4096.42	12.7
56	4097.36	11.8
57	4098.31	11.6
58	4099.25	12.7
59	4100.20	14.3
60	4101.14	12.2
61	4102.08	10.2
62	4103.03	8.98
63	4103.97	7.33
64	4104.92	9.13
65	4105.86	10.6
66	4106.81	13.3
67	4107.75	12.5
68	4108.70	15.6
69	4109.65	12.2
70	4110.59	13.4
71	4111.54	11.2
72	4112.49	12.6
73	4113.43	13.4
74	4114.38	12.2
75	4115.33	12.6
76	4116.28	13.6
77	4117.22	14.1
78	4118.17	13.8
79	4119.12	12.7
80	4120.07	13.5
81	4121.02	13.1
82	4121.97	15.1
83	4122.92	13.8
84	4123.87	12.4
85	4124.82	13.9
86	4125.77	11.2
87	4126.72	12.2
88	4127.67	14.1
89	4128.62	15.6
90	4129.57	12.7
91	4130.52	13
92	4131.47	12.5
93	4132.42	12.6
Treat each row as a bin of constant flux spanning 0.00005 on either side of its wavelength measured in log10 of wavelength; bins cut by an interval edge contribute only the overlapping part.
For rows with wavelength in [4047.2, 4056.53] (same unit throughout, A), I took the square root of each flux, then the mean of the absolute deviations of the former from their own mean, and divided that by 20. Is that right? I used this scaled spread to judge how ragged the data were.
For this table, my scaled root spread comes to 0.0076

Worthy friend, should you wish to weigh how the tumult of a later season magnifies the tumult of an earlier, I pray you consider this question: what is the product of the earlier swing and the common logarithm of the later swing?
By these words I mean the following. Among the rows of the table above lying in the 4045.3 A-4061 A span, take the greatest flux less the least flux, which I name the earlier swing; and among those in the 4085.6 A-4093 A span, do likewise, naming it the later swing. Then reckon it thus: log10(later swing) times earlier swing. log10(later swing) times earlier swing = 1.4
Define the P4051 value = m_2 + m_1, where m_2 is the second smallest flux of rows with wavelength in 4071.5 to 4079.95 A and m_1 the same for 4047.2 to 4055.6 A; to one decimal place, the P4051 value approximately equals 24.1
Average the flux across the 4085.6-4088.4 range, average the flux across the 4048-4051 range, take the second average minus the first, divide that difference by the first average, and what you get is -0.02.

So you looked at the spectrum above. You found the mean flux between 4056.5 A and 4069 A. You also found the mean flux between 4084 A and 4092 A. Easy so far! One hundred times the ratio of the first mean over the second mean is 99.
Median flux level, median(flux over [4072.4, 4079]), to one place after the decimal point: 13.3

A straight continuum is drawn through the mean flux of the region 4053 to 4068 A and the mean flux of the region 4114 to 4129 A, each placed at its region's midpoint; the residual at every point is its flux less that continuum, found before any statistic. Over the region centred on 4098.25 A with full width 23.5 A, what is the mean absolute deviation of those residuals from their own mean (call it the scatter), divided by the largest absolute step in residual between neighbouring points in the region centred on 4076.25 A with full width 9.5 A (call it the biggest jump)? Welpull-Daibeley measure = 0.5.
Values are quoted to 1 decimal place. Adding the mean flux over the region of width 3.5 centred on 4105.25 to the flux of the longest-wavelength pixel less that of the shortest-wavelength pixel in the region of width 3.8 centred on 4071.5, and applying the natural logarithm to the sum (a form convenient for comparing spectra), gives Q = 2.2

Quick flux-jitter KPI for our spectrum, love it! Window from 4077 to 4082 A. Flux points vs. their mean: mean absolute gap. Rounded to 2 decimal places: 0.98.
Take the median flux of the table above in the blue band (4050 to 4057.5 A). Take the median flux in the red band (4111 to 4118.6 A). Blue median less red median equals 0.4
